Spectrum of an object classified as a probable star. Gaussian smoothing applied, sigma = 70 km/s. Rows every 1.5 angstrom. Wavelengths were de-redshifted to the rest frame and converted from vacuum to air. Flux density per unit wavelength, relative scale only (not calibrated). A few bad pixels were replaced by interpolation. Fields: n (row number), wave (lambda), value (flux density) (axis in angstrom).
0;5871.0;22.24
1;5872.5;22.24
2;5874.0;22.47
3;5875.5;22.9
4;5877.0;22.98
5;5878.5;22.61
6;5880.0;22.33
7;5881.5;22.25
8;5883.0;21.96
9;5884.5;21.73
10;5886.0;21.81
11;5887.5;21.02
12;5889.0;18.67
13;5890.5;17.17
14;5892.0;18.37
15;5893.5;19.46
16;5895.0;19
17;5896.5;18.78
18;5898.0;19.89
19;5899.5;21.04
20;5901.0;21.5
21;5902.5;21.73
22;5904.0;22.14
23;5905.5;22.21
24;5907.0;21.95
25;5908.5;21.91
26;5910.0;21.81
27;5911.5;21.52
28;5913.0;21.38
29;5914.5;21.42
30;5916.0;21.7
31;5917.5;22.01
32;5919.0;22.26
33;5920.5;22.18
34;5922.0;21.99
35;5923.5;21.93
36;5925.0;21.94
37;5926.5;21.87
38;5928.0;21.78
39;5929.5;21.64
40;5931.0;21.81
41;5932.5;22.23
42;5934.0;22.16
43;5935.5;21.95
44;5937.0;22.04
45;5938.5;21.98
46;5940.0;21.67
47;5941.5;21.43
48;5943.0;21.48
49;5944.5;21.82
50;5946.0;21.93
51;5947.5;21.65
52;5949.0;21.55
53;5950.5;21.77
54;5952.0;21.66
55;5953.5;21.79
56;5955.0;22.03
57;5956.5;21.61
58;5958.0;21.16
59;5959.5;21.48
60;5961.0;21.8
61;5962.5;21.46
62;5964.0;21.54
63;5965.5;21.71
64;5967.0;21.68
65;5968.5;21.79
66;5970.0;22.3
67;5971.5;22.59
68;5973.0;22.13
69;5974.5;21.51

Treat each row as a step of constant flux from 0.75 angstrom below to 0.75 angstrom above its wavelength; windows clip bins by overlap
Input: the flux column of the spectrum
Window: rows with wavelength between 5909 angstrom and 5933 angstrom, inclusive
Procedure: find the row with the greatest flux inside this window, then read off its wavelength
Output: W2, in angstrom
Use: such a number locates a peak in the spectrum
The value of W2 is 5919.0 angstrom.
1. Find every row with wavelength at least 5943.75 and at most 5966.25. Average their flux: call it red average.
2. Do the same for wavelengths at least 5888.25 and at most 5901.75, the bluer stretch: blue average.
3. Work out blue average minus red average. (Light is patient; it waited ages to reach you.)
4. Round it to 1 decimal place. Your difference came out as -2.3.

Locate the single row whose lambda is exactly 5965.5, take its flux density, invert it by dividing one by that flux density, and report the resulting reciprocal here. 0.0461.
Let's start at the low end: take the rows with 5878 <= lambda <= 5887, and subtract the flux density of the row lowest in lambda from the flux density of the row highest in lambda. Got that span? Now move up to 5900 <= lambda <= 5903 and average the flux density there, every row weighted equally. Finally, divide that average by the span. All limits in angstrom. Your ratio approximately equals -27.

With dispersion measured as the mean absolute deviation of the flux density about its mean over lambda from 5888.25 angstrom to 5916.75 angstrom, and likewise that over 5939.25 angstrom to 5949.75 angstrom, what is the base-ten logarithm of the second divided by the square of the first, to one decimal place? -1.1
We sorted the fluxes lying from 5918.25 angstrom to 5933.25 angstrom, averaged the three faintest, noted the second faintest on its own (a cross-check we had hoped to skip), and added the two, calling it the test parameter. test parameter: 43.5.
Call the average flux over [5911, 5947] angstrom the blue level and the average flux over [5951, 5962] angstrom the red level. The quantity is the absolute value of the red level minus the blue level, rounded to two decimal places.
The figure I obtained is 0.19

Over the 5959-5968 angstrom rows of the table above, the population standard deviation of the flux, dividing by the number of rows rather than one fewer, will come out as 0.13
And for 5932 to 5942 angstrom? 0.26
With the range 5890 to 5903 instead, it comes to 1.44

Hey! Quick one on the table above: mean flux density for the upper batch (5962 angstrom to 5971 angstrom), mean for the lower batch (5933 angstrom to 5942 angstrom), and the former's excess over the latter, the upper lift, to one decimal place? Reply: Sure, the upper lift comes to -0.1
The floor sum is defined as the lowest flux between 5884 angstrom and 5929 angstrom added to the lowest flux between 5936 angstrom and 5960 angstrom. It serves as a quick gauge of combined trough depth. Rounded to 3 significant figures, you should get 38.3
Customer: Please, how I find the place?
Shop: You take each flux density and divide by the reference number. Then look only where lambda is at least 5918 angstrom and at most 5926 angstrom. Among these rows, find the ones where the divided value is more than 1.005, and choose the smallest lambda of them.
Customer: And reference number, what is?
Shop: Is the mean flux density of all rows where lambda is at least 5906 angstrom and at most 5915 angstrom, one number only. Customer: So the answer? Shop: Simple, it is 5919.0 angstrom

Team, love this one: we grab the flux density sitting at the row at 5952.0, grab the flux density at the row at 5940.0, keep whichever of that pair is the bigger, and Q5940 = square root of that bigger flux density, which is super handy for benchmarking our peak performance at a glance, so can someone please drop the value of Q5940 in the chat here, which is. 4.66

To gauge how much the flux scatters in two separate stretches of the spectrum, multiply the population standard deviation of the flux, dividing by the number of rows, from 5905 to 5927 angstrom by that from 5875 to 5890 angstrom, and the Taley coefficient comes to 0.3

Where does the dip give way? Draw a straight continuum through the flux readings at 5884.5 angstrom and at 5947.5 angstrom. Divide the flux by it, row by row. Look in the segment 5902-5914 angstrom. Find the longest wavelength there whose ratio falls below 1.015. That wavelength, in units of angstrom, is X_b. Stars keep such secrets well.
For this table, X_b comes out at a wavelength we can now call 5913.0 angstrom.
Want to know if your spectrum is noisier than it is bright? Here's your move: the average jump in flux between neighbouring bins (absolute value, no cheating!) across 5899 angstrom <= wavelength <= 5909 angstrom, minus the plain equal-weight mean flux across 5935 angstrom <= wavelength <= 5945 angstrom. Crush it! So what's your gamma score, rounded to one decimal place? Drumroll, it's -21.5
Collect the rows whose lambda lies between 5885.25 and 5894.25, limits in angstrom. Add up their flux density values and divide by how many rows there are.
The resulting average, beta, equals 19.4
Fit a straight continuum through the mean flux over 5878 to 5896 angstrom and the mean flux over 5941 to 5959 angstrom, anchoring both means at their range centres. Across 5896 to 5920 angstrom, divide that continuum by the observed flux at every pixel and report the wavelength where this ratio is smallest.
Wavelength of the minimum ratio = 5905.5 angstrom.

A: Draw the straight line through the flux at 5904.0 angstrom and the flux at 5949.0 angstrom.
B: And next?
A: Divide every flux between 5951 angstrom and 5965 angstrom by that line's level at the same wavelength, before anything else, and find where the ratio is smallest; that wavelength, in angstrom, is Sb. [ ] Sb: 5958.0 angstrom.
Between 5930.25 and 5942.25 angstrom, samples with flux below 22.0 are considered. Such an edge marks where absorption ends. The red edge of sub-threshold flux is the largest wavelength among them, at 5941.5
